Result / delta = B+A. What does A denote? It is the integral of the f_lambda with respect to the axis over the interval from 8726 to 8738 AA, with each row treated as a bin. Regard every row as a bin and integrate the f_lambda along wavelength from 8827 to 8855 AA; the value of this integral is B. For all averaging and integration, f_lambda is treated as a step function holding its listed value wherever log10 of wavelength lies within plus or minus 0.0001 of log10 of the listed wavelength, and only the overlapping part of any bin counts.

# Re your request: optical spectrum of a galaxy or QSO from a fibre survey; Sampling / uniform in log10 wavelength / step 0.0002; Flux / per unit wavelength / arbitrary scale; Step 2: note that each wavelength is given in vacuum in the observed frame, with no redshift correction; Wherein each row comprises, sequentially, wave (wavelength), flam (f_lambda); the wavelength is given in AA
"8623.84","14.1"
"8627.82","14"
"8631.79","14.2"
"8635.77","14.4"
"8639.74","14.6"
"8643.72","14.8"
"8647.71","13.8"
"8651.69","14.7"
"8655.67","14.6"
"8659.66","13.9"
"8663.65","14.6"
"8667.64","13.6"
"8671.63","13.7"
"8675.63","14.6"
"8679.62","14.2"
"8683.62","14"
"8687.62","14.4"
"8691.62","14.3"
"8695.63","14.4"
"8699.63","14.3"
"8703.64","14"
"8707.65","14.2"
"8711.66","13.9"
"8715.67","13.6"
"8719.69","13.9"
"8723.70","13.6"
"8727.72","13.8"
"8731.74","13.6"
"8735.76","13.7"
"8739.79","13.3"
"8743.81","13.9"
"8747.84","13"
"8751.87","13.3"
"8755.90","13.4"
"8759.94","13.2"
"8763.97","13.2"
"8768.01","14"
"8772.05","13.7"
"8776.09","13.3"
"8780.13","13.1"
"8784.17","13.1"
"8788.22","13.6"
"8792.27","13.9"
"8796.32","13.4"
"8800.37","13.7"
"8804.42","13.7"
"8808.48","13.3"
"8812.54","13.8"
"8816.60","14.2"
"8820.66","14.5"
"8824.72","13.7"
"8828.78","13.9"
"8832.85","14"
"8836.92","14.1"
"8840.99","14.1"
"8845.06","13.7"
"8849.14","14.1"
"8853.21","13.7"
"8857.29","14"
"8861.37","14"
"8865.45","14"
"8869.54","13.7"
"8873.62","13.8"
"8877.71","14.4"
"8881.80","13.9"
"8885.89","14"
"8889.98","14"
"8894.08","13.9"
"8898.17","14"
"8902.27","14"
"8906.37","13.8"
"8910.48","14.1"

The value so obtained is 555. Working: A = 164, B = 390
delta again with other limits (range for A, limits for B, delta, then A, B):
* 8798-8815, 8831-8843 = 401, 232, 169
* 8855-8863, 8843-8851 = 223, 112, 111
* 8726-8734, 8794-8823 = 510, 110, 400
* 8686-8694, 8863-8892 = 520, 115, 405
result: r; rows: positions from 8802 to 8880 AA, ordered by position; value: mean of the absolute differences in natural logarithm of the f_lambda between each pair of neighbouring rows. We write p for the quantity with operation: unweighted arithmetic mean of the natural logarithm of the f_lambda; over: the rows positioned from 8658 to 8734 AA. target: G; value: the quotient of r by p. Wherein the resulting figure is 0.0080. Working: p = 2.64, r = 0.0212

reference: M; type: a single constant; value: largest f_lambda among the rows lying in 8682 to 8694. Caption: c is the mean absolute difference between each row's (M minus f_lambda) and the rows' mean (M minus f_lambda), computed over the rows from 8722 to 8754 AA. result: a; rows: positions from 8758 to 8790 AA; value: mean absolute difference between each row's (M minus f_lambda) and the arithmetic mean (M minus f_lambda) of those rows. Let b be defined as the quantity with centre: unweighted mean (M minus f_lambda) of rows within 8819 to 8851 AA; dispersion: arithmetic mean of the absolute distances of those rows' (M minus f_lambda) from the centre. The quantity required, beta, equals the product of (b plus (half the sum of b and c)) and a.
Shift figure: 0.11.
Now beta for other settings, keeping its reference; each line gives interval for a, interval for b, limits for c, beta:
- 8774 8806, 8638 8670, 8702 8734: 0.18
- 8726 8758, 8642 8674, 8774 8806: 0.20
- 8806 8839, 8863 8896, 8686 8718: 0.08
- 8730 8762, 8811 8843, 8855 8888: 0.08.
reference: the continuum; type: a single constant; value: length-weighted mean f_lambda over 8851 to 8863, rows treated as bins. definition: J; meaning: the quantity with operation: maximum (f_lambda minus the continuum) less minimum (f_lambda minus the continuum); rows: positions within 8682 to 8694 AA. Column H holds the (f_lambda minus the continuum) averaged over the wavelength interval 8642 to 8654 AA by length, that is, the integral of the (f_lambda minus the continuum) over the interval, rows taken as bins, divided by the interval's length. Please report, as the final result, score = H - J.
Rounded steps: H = 0.5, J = 0.40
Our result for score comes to 0.13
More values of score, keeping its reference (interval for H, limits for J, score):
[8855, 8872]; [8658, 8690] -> -0.99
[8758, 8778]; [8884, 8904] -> -0.52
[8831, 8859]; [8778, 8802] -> -0.75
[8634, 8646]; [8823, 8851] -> 0.28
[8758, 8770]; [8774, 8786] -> -0.64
